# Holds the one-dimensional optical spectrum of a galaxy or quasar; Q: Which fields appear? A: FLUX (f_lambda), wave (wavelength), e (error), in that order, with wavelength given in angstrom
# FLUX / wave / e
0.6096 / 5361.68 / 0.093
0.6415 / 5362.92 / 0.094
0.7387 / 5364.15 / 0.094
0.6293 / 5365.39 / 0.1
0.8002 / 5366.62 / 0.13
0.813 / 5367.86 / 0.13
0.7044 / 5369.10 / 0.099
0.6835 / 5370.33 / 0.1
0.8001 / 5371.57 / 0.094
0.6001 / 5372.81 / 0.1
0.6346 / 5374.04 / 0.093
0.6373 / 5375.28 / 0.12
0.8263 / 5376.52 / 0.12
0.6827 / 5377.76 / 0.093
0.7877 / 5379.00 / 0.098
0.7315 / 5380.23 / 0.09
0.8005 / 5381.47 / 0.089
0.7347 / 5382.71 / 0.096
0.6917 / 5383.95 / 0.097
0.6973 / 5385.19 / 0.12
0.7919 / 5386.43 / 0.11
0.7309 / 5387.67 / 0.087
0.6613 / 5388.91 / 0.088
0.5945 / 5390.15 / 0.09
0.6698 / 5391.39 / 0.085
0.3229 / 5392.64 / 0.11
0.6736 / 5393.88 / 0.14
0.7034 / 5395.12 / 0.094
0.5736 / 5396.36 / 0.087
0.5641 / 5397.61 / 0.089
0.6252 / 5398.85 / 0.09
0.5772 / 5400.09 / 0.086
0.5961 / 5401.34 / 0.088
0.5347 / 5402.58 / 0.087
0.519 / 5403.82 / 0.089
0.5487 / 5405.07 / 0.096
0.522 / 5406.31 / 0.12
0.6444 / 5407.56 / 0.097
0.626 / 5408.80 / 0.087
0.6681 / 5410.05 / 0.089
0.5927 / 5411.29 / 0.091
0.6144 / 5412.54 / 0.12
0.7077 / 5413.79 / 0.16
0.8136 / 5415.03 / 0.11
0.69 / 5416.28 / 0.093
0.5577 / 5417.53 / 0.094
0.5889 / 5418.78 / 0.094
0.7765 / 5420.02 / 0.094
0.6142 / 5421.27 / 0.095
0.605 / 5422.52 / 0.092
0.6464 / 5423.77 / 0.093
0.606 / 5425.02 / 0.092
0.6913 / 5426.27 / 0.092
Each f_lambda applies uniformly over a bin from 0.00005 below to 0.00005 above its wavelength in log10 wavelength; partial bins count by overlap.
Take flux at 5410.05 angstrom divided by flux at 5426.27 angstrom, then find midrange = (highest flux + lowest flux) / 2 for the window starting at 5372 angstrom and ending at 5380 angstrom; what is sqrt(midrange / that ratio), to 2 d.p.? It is 0.86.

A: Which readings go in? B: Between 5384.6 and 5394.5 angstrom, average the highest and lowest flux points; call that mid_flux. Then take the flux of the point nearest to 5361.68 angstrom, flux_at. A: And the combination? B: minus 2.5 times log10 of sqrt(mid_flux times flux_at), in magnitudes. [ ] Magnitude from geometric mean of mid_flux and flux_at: 0.59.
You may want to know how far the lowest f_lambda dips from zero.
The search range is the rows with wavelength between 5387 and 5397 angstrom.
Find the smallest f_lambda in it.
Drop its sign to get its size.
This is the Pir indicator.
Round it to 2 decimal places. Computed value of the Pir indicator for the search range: 0.32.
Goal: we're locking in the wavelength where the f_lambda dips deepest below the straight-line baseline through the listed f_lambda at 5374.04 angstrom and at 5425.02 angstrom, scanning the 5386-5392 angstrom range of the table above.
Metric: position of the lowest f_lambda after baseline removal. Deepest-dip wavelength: 5390.15 angstrom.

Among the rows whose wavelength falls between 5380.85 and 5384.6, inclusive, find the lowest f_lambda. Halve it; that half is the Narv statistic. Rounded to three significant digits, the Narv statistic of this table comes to 0.346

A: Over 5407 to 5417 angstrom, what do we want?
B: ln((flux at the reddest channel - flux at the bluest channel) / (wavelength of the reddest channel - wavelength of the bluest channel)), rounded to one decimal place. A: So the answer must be -5.3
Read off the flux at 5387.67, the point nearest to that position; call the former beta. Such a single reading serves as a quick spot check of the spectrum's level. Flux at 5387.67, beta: 0.7309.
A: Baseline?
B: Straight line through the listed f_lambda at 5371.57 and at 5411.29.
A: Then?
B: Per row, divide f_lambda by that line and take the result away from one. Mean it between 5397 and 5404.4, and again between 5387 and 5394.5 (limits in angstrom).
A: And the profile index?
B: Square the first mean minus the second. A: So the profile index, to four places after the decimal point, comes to 0.0001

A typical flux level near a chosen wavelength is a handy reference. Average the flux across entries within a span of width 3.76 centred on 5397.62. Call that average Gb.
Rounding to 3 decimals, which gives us 0.588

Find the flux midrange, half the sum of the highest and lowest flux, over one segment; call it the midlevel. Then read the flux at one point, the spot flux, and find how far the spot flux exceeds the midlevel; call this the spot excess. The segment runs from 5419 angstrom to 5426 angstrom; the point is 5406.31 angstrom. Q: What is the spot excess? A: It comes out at -0.17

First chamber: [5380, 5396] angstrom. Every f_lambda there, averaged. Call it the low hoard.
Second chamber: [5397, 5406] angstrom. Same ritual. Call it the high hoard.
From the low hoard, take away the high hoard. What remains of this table 0.11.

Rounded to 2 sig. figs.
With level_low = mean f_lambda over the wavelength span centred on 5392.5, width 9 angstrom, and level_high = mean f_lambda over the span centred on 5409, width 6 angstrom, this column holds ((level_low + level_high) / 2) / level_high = 0.99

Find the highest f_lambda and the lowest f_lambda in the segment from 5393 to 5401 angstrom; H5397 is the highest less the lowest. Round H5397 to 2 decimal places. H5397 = 0.14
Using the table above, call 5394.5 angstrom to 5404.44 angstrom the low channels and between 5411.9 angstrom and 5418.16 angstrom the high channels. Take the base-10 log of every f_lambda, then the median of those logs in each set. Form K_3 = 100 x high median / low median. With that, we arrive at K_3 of 67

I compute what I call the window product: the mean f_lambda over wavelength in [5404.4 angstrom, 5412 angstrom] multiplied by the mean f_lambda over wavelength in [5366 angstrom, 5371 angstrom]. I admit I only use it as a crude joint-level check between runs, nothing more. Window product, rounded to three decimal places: 0.450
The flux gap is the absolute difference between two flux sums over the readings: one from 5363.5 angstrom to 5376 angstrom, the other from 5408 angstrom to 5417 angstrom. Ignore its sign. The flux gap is 2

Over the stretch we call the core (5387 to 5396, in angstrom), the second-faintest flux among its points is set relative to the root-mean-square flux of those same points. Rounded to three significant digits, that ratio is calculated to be 0.936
